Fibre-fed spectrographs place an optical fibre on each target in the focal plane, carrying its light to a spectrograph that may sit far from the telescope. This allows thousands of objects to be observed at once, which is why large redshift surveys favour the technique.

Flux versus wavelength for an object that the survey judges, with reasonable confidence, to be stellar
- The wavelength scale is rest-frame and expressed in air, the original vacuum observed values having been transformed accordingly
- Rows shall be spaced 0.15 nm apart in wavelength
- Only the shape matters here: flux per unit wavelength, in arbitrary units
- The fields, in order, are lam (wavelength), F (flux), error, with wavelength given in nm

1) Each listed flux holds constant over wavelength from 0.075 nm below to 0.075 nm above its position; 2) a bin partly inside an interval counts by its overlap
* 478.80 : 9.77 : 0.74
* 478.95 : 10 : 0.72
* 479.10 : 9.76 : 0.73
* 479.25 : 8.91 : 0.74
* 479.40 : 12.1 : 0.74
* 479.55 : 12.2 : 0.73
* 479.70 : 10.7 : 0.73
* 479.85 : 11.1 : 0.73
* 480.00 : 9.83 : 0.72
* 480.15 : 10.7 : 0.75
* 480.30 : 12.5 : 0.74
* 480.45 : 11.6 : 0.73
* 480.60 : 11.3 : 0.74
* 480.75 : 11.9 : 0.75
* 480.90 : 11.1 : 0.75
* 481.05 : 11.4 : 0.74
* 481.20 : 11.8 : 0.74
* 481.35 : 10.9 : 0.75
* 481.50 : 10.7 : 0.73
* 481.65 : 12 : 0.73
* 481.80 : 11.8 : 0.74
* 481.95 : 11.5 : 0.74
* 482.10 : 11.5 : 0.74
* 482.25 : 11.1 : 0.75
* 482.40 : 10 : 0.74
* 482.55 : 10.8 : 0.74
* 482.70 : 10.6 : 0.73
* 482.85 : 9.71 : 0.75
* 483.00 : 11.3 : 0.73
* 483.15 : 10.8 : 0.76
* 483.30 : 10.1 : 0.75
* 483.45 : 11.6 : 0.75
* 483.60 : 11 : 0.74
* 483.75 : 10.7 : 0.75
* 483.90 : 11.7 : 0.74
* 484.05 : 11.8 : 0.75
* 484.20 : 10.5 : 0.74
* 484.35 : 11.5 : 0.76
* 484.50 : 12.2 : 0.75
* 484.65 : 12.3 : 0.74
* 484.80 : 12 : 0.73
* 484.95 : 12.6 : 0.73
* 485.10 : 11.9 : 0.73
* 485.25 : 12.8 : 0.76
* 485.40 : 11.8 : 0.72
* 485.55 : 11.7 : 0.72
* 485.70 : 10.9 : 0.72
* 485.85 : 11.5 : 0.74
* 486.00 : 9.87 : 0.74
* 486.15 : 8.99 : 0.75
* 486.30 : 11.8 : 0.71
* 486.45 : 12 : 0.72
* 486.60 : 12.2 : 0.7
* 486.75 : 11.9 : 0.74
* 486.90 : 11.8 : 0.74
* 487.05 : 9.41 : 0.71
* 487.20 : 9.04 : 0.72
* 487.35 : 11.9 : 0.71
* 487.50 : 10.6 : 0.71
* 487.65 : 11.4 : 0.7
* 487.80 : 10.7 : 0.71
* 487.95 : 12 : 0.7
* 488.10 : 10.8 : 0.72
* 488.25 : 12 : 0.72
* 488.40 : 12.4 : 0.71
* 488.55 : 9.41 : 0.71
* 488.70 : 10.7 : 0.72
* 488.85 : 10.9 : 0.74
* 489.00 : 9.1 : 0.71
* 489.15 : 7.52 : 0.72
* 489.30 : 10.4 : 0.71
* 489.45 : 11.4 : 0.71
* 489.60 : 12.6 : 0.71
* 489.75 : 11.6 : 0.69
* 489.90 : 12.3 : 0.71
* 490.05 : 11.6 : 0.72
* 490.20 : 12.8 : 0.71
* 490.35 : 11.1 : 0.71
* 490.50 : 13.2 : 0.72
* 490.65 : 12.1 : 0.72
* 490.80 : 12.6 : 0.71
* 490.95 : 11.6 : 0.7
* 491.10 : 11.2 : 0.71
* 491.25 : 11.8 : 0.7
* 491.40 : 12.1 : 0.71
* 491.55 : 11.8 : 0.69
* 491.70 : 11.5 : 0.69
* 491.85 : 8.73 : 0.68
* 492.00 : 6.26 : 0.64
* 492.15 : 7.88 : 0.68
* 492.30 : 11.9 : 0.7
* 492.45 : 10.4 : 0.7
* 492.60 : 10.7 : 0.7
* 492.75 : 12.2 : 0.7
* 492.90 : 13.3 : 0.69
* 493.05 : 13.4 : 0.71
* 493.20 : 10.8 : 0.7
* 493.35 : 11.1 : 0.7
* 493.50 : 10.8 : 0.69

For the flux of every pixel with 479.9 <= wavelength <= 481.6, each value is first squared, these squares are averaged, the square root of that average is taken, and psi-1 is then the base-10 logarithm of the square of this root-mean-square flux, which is 2.10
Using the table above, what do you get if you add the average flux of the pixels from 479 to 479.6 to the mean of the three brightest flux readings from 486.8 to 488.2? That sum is 22.6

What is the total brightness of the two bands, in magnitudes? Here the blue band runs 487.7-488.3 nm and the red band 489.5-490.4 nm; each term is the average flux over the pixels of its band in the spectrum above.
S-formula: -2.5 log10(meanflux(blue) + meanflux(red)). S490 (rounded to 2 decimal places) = -3.42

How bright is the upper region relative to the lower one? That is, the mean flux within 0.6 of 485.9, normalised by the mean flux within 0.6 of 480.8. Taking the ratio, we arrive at 0.96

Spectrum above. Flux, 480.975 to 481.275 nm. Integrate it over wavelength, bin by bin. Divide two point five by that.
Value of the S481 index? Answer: 0.72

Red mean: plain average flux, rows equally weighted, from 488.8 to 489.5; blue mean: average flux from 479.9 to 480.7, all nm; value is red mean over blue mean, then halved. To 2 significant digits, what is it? 0.44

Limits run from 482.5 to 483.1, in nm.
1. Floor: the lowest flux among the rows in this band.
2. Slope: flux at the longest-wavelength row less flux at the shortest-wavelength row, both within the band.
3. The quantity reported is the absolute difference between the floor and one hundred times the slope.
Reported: 40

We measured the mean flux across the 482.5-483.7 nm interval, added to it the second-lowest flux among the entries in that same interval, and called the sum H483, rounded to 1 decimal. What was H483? 20.8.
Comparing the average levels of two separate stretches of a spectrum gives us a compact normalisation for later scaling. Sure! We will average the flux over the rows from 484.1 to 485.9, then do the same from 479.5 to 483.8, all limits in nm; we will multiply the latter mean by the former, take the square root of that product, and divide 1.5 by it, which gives 0.131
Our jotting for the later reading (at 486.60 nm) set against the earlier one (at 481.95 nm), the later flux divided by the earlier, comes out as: 1.061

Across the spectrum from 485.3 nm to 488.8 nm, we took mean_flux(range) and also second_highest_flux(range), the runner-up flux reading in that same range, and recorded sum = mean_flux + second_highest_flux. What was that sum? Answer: 23.3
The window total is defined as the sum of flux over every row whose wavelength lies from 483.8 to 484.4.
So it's 45.5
